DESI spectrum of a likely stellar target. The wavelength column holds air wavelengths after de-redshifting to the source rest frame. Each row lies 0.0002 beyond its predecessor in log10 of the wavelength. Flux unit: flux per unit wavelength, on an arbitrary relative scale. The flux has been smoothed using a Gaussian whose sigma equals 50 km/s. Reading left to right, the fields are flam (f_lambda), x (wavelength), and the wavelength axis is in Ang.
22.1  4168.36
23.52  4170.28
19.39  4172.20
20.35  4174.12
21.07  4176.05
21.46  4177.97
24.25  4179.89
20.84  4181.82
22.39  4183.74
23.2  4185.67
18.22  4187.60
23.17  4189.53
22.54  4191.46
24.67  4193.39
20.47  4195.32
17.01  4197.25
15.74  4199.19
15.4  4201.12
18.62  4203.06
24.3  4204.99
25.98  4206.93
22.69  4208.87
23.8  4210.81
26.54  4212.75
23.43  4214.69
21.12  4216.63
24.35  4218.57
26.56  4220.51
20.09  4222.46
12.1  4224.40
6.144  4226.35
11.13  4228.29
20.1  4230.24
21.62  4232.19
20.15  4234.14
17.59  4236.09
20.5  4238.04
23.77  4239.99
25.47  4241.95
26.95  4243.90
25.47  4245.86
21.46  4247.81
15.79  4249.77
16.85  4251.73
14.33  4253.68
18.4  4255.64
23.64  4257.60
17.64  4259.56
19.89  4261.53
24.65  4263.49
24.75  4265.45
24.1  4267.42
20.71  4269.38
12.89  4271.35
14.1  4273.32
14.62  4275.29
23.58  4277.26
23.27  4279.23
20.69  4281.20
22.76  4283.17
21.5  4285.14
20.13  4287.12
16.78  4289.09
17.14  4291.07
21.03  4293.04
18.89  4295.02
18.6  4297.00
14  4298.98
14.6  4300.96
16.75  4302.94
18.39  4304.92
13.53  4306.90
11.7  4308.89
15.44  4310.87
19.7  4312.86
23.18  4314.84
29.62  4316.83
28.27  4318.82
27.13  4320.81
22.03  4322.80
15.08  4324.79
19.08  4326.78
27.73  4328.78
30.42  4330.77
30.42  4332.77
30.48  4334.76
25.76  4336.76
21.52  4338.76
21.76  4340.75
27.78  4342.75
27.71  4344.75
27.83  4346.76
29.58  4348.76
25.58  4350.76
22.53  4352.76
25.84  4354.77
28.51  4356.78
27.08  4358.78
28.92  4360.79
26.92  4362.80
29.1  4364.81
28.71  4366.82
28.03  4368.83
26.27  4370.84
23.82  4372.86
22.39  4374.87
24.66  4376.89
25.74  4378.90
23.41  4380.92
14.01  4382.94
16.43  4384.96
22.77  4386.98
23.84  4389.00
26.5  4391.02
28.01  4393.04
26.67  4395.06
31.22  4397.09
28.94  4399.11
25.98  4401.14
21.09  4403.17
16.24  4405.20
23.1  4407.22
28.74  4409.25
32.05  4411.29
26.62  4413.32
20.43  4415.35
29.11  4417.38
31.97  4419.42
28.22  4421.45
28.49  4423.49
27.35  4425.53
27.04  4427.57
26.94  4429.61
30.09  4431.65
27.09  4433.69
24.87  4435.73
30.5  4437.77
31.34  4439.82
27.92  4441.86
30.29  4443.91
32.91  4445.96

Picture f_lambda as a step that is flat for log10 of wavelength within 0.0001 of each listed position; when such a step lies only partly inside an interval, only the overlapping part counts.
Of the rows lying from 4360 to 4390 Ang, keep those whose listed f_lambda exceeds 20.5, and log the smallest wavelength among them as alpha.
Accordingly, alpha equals 4360.79 Ang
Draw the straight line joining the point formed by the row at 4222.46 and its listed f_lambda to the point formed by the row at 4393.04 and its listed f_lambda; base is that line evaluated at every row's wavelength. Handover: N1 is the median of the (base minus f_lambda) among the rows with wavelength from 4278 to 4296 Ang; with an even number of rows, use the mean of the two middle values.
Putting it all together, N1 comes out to 2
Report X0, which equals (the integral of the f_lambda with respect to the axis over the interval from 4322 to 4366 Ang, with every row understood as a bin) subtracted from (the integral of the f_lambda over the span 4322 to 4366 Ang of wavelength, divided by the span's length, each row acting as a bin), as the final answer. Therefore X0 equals -1119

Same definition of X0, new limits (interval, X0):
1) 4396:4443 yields -1251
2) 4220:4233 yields -197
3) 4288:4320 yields -579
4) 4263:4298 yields -678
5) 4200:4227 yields -544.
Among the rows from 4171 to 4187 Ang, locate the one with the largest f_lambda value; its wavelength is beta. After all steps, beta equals 4179.89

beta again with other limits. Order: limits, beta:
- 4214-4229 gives 4220.51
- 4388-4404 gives 4397.09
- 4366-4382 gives 4366.82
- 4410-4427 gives 4411.29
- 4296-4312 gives 4297.00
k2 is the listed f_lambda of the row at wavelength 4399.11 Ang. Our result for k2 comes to 28.94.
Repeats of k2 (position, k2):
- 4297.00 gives 18.6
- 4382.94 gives 14.01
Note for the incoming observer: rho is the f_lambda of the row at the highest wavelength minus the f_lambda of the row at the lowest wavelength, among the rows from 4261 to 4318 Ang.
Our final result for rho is 10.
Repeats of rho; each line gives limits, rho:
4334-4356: -5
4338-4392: 5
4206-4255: -12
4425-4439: 3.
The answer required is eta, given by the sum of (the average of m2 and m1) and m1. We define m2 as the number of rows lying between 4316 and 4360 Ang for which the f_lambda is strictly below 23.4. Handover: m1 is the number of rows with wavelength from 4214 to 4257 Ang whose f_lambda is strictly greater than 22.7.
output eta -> 13.5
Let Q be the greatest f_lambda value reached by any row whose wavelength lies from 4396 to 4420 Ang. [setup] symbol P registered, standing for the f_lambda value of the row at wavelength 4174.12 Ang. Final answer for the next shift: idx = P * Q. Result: 652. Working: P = 20.35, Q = 32.05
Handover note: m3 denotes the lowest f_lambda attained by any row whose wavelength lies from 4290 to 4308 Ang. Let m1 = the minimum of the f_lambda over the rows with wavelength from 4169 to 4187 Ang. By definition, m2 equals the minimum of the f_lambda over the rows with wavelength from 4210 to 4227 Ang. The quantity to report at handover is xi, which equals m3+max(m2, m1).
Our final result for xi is 33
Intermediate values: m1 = 19.39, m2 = 6.144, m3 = 13.53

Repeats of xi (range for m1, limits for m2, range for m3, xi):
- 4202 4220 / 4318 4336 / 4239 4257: 33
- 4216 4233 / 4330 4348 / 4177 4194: 40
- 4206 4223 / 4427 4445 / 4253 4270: 39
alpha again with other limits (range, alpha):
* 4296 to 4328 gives 4314.84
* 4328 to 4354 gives 4328.78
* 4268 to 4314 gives 4269.38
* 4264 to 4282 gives 4265.45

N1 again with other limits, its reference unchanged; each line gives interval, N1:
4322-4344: 0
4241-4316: 4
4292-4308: 6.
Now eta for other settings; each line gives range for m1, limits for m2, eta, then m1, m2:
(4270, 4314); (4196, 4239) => 12.0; 3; 15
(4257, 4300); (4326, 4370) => 12.5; 7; 4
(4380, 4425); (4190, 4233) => 32.5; 17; 14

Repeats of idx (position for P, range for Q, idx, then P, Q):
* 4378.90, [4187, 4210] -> 669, 25.74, 25.98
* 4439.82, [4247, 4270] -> 776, 31.34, 24.75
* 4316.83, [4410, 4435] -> 949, 29.62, 32.05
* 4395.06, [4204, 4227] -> 708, 26.67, 26.56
